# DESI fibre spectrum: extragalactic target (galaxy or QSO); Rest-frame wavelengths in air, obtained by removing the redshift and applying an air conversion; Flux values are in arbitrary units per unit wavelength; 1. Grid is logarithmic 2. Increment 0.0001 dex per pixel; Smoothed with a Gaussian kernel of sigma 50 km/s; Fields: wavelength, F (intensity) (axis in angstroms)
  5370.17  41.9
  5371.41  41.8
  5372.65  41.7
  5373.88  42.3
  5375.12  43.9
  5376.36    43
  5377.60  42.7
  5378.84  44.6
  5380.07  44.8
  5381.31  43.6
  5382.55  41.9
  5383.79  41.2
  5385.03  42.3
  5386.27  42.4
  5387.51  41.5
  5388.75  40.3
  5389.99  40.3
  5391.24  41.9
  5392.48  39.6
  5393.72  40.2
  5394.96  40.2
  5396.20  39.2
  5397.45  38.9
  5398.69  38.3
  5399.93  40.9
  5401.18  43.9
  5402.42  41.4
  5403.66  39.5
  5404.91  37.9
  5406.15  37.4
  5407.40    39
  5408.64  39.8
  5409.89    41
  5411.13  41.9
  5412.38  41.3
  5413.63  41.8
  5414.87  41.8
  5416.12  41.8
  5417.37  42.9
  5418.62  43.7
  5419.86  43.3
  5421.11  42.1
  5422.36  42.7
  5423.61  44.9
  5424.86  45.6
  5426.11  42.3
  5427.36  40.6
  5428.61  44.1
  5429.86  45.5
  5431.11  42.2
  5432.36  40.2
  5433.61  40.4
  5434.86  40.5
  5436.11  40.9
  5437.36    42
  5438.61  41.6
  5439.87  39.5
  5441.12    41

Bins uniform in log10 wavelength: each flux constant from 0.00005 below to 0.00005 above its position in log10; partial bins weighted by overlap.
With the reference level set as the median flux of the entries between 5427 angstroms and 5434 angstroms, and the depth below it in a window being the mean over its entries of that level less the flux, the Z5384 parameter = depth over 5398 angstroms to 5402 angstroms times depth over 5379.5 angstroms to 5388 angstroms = -0.4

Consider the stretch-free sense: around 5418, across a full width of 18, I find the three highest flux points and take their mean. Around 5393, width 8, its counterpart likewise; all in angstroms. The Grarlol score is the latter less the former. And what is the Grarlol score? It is -3.9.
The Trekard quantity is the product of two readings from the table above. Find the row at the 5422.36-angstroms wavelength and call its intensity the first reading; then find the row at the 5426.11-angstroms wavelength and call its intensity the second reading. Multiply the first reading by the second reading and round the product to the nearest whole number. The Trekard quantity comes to 1806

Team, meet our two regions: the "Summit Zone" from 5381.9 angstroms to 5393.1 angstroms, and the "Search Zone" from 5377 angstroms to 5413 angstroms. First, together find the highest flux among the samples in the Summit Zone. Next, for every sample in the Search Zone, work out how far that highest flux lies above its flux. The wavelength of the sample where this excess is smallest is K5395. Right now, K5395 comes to 5380.07 angstroms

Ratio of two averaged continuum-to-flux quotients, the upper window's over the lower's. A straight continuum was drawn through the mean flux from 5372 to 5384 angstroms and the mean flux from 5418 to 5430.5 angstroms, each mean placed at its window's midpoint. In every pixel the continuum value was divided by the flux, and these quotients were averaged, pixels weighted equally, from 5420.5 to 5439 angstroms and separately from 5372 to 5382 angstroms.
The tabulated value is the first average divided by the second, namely 1.04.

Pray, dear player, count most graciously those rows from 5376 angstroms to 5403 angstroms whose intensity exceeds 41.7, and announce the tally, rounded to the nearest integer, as 10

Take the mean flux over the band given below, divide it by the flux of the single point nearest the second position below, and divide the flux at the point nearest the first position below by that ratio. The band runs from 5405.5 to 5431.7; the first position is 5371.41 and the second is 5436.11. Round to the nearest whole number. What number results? 41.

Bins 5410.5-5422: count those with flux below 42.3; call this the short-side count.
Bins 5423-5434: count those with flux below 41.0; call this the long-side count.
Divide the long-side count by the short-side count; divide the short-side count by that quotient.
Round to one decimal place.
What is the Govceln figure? 12.0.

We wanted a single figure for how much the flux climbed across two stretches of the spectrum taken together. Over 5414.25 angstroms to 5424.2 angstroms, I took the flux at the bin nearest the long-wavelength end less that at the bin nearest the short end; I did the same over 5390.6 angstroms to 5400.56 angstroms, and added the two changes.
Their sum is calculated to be 2.1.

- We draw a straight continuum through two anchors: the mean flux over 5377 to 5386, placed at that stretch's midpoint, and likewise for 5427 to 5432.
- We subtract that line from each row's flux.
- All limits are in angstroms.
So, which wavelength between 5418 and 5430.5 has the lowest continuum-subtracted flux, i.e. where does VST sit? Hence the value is 5427.36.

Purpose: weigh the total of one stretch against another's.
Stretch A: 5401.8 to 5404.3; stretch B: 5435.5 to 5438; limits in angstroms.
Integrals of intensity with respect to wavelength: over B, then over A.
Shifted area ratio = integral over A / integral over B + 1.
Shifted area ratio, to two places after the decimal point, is 1.97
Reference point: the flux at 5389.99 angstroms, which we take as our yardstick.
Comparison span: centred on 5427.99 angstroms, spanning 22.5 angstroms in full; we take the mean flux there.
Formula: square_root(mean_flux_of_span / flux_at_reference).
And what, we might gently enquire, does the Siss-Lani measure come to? 1.03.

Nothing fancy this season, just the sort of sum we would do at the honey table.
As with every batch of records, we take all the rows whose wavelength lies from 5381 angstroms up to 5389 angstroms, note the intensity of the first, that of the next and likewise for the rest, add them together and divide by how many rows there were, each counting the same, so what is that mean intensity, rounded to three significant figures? 41.9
